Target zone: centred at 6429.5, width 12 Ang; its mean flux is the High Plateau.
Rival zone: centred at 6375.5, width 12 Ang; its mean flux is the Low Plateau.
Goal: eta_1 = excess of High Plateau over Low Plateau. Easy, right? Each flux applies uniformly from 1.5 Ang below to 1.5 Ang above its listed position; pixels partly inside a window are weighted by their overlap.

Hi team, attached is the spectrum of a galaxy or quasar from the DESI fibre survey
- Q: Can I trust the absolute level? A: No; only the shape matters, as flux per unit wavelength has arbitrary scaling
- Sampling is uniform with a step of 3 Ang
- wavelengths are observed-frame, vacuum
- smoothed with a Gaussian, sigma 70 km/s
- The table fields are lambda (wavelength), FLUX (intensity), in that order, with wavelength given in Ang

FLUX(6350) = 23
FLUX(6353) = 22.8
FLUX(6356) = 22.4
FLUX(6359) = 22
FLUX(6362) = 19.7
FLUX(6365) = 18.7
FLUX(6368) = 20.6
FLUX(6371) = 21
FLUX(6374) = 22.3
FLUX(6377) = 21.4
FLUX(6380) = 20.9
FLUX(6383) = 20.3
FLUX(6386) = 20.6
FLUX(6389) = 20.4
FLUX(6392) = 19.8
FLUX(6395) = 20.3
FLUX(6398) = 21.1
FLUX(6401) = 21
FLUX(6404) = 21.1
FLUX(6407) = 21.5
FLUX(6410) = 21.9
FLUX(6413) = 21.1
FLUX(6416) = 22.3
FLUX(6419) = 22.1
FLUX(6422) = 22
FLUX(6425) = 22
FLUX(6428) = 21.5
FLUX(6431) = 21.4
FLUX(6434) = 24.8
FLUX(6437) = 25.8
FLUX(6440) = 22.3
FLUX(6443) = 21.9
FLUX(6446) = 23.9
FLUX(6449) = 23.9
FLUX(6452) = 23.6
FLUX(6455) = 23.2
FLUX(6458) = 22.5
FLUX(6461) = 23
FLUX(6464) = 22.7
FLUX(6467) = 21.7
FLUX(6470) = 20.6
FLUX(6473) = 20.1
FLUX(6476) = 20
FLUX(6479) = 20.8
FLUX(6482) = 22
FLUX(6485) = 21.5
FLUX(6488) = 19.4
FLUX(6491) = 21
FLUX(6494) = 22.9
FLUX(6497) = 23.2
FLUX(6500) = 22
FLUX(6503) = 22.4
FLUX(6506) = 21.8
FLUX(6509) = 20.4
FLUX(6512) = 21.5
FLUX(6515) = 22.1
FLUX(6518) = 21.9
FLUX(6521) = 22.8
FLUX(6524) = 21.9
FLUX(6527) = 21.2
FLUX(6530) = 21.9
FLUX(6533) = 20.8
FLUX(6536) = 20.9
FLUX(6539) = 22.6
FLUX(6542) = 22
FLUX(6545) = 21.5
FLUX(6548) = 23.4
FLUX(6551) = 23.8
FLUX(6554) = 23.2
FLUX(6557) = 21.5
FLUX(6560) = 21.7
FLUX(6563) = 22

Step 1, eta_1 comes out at 1.0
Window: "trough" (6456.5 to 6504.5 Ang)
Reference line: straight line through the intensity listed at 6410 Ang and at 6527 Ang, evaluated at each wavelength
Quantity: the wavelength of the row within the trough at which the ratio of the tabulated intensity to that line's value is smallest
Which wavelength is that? 6488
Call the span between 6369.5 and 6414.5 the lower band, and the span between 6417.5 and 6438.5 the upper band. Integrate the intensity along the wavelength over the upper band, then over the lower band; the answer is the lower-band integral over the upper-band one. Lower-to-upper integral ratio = 1.97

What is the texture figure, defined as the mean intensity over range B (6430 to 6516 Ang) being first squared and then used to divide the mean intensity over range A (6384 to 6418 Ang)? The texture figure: 0.0428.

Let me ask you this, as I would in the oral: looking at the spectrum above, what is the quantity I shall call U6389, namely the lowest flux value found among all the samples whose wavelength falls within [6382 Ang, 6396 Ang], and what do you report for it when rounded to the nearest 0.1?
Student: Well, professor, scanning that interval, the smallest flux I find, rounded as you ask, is 19.8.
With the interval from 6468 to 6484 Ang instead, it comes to 20.0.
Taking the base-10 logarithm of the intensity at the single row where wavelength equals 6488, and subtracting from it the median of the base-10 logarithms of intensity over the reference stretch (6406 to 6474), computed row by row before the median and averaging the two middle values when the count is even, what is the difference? -0.06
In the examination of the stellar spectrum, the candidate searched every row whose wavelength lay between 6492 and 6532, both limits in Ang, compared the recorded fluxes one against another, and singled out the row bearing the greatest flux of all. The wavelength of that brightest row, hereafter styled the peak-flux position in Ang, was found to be 6497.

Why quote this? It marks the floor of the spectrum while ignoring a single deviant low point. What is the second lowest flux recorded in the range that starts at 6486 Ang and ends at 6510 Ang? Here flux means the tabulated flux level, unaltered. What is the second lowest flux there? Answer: 20.4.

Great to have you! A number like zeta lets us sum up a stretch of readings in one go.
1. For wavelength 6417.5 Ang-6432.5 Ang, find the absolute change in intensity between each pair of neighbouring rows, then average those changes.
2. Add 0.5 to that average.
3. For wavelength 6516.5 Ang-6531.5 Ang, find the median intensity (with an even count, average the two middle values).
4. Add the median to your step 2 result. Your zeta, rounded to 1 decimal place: 22.6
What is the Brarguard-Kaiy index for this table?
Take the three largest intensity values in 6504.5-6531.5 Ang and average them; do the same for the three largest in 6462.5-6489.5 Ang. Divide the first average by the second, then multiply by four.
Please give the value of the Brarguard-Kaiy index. 4.0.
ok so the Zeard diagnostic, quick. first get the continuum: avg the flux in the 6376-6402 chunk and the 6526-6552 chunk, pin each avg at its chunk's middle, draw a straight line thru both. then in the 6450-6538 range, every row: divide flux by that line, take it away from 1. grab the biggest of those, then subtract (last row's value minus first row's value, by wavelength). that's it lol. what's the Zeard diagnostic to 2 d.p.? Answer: -0.06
